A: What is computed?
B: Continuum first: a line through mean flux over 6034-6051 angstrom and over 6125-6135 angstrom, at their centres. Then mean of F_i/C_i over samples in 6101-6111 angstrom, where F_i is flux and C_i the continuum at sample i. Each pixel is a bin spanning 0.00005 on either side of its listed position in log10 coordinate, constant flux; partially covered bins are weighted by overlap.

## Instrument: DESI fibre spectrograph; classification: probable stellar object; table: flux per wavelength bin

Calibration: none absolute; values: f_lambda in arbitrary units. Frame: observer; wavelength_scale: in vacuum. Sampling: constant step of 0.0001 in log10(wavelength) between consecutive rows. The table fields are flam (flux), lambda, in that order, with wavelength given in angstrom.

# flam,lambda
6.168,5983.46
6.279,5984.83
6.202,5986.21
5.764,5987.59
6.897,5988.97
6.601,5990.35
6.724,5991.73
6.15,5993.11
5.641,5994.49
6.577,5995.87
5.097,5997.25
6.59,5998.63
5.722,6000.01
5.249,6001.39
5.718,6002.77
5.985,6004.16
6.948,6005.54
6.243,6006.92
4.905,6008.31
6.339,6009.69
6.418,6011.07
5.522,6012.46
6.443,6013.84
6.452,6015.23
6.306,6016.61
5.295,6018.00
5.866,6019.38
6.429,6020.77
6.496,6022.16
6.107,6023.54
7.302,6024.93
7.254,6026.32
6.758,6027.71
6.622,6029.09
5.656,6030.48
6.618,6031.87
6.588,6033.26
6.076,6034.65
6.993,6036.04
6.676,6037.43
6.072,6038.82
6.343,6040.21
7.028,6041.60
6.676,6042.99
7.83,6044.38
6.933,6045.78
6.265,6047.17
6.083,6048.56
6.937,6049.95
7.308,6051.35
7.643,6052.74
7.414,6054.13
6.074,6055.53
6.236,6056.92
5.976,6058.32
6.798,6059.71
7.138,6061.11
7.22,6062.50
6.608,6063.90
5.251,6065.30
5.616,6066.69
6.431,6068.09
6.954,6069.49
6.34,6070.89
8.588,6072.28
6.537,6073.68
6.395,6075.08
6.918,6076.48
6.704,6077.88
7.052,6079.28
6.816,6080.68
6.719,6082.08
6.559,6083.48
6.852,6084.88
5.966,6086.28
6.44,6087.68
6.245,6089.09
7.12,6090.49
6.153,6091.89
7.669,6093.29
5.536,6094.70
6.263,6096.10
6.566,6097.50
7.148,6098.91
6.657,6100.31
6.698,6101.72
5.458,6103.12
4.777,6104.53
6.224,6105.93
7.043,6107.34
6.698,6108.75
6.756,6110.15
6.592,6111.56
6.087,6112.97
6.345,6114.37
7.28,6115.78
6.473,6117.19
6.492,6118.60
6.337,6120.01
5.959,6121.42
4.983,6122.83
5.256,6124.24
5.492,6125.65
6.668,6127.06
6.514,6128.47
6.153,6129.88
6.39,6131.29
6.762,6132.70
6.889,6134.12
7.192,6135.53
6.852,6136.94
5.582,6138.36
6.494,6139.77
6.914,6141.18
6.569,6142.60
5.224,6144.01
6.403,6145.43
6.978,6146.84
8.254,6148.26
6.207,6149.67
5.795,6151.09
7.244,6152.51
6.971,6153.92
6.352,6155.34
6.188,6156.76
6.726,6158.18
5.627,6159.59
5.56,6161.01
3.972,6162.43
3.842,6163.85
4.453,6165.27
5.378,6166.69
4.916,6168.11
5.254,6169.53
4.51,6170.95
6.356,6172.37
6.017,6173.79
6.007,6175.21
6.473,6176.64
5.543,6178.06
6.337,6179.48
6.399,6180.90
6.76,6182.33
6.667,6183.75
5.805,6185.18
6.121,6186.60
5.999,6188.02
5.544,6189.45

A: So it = 0.96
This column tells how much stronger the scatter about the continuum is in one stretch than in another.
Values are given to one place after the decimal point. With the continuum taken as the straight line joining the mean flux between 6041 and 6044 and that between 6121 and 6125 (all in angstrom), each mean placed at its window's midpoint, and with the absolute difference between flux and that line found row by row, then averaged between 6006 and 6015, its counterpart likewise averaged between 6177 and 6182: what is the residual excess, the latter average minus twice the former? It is -1.2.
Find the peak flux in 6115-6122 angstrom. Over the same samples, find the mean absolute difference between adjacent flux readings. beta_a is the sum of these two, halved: 3.81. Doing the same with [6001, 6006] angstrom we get 3.76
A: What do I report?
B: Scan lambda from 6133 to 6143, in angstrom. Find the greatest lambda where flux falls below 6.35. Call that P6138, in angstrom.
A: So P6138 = 6138.36 angstrom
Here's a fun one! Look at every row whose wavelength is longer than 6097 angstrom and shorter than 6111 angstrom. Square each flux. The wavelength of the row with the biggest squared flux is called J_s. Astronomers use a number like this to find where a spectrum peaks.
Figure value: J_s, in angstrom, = 6098.91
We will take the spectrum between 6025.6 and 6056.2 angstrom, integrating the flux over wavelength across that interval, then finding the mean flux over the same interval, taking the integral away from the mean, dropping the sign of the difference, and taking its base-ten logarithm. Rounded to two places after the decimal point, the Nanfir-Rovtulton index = 2.30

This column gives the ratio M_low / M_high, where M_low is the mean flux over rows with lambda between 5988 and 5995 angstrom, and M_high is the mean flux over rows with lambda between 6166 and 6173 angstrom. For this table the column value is 1.21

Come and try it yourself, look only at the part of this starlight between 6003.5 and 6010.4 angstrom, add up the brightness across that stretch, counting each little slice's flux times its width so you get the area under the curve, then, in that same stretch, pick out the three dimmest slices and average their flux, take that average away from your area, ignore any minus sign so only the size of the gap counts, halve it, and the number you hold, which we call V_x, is 18.2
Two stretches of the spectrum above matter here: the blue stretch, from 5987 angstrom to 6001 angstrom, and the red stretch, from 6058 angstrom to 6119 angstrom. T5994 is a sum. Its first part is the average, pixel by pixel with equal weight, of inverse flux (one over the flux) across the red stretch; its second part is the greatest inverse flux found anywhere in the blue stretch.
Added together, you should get 0.350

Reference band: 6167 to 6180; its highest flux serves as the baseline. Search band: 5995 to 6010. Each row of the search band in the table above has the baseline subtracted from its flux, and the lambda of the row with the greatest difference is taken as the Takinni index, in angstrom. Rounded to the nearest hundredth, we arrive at 6005.54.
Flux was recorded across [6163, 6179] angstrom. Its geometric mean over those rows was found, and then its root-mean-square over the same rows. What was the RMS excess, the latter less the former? 0.12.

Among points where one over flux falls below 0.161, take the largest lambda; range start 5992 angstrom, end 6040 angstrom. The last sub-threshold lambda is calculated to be 6037.43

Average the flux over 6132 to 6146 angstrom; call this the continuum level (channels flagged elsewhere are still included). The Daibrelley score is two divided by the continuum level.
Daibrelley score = 0.308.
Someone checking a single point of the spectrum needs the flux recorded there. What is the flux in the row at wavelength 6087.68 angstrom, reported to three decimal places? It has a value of 6.440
